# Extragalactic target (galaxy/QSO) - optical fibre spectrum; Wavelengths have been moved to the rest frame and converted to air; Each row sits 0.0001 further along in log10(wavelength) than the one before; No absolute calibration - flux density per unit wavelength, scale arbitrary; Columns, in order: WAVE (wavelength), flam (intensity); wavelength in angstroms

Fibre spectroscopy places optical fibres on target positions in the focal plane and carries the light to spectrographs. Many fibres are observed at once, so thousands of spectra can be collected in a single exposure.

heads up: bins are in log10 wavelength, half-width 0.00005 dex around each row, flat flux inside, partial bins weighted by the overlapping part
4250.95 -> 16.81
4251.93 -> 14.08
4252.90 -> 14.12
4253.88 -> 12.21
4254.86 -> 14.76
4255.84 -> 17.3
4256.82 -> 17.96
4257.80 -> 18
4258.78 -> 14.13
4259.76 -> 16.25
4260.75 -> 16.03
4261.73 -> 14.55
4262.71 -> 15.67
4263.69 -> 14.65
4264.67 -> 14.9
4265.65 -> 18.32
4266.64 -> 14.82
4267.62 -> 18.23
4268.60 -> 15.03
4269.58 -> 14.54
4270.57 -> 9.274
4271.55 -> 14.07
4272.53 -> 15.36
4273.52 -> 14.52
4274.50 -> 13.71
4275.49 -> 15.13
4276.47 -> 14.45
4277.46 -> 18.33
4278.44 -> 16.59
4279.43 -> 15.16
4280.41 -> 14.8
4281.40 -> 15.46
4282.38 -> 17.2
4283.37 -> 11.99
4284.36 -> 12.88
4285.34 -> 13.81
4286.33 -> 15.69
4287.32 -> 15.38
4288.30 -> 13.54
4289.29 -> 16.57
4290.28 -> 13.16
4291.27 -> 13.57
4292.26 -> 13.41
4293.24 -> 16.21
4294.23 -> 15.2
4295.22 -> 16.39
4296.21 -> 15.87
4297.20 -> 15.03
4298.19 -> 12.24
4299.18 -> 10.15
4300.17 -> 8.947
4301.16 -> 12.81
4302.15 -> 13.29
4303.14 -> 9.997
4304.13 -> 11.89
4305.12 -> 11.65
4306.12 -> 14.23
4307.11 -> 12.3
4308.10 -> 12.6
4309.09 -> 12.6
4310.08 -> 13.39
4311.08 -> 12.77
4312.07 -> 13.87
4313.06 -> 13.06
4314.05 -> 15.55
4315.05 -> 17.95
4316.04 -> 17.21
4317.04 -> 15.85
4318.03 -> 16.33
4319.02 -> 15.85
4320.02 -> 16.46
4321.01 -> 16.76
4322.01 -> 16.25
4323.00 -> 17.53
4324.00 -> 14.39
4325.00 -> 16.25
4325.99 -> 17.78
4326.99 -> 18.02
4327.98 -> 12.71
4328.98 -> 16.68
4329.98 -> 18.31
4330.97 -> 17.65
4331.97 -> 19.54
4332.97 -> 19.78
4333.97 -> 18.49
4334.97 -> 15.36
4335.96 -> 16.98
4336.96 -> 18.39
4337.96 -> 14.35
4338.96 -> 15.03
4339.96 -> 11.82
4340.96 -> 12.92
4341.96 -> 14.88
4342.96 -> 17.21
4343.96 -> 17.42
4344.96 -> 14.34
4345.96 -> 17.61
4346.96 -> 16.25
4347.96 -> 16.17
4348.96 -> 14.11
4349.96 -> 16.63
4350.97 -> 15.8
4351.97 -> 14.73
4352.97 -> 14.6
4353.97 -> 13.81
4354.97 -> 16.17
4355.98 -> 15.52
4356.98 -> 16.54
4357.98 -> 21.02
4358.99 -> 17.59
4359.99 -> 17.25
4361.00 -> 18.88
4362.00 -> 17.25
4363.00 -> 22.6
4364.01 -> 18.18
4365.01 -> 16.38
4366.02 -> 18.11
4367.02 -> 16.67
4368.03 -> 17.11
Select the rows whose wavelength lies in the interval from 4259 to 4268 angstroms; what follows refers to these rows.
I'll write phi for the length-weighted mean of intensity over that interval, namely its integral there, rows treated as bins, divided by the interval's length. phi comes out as 15.8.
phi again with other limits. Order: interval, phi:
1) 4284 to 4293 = 14.3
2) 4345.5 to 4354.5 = 15.5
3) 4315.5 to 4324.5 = 16.3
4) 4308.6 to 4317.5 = 14.7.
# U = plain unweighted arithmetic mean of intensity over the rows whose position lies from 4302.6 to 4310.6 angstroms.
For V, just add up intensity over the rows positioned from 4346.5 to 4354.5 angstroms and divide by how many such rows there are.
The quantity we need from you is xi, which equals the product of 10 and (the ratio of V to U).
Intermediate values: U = 12.3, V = 15.3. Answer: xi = 12.4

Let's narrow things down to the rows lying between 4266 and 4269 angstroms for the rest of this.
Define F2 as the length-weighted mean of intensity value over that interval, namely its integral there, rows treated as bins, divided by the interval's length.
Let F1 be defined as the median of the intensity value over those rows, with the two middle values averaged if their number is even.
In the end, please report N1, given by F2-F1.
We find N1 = 1.1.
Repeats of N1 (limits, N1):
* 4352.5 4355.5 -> 0.3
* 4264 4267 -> 1.1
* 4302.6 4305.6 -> -0.4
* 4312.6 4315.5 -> -0.1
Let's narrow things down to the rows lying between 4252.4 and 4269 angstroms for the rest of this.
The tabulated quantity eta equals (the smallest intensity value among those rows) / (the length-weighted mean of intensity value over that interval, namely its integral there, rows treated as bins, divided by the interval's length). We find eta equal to 0.78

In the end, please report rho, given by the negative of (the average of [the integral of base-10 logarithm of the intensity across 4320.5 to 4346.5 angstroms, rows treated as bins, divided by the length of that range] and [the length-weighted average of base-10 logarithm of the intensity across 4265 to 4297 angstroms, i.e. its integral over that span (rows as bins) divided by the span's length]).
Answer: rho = -1.19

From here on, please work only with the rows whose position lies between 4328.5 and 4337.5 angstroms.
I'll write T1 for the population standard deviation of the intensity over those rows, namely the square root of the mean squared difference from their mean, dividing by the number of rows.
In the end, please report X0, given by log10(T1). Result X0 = 0.12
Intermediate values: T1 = 1.3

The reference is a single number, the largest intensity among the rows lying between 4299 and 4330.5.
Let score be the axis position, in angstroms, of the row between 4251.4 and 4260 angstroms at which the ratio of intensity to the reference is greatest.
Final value 4257.80 angstroms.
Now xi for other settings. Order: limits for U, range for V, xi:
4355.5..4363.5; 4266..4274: 7.9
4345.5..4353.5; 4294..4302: 8.5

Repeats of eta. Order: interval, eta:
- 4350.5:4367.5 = 0.81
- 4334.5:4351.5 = 0.76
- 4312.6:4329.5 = 0.79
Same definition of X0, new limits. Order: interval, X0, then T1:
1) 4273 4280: 0.16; 1.4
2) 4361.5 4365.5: 0.38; 2.4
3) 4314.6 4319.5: -0.08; 0.8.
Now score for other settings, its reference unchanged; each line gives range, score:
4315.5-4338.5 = 4332.97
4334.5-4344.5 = 4336.96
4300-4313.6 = 4306.12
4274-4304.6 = 4277.46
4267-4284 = 4277.46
